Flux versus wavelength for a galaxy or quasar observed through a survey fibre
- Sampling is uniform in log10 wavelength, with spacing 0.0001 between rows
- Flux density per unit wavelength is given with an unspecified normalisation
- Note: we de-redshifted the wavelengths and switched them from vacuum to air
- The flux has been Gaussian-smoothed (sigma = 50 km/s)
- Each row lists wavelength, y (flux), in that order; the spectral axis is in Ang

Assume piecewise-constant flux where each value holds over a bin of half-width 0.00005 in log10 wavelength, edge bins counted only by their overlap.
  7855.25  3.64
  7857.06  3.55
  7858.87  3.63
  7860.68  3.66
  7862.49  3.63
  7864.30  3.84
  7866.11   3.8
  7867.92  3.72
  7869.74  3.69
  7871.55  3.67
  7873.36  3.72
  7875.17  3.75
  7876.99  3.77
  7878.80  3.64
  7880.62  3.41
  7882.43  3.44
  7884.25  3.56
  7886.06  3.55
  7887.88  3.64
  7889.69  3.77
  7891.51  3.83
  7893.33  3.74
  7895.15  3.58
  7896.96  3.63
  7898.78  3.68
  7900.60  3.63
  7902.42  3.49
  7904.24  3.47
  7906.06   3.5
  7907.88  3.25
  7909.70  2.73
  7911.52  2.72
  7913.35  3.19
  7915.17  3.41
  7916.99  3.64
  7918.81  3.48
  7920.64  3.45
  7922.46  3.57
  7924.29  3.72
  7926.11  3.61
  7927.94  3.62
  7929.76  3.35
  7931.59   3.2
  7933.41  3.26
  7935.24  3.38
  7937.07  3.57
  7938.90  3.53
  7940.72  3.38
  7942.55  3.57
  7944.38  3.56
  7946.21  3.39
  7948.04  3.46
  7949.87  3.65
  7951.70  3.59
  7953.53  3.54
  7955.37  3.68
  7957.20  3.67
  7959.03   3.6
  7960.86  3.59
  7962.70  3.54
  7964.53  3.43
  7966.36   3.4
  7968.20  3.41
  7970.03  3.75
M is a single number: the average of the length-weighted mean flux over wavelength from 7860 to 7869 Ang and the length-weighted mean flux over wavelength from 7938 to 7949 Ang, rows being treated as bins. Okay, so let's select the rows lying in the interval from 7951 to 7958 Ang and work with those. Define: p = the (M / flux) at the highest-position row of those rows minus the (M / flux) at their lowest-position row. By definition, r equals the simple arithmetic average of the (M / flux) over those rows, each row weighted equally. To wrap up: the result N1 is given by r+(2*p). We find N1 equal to 0.95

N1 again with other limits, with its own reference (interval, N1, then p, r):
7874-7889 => 1.06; 0.03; 1.00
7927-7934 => 1.30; 0.11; 1.08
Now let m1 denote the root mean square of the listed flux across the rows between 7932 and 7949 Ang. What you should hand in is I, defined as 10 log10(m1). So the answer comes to 5.39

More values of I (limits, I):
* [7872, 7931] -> 5.47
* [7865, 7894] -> 5.65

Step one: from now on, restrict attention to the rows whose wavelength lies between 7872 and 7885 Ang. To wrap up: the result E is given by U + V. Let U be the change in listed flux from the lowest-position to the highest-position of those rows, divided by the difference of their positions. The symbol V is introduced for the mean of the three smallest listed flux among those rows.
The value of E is 3.46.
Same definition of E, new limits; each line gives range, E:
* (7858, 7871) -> 3.65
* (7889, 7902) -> 3.60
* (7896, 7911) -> 3.08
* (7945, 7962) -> 3.48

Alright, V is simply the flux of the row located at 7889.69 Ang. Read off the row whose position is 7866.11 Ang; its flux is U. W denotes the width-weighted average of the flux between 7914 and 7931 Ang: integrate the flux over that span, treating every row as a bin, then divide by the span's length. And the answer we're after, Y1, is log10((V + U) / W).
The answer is 0.332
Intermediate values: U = 3.8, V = 3.77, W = 3.53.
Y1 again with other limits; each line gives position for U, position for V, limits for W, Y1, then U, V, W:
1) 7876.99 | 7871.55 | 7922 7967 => 0.326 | 3.77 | 3.67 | 3.51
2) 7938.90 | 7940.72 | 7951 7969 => 0.290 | 3.53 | 3.38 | 3.54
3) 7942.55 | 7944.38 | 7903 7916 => 0.350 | 3.57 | 3.56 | 3.19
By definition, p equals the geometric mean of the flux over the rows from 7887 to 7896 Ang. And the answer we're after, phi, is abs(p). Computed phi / 3.7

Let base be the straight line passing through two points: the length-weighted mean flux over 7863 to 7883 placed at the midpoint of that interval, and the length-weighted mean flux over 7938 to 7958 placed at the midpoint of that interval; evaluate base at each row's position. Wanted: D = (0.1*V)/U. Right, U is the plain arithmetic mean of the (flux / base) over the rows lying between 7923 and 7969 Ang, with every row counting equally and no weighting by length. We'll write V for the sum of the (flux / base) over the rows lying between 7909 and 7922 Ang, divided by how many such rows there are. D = 0.091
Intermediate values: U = 0.99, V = 0.896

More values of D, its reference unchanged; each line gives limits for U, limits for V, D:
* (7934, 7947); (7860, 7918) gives 0.099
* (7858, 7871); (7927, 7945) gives 0.096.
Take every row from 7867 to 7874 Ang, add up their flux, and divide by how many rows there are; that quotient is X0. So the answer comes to 3.70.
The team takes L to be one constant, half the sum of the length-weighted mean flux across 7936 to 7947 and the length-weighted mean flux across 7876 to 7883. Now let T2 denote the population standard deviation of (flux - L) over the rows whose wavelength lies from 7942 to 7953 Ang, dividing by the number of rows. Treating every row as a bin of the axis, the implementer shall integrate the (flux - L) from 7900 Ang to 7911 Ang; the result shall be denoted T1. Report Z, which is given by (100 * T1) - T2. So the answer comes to -243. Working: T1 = -2.4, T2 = 0.09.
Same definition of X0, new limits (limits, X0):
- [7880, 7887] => 3.49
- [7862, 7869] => 3.75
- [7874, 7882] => 3.64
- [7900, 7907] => 3.52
